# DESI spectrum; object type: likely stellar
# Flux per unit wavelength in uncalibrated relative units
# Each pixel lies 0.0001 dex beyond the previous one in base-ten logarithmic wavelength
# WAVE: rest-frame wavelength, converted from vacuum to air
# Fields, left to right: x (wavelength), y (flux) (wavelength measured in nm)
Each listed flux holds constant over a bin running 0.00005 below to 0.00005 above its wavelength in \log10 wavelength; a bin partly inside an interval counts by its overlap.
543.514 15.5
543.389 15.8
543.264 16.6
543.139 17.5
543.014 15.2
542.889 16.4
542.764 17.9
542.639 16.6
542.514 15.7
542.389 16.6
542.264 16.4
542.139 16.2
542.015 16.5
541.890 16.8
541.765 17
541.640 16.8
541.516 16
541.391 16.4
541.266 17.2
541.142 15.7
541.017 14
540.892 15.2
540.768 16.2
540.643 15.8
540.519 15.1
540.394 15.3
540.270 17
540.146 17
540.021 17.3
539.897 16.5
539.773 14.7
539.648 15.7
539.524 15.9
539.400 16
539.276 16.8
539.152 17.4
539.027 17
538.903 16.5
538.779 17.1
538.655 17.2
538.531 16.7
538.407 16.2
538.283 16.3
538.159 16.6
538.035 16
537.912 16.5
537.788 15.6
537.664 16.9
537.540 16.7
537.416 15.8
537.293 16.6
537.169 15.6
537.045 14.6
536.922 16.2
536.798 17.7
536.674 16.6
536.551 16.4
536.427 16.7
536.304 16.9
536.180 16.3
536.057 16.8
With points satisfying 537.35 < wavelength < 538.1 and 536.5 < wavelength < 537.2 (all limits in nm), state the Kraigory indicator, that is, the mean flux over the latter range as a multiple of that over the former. 0.996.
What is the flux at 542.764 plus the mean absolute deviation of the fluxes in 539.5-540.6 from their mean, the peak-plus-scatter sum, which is 18.7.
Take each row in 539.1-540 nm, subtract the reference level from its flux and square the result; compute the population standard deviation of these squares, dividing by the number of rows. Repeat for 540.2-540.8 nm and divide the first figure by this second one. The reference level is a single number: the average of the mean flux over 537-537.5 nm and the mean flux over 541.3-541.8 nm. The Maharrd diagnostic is 1.9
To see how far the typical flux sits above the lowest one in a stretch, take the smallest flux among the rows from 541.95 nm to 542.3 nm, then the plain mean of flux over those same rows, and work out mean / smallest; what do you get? 1.01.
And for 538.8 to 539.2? 1.03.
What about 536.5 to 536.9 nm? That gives 1.03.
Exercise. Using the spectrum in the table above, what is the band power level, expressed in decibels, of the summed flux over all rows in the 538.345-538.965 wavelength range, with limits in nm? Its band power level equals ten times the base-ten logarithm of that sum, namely 19.2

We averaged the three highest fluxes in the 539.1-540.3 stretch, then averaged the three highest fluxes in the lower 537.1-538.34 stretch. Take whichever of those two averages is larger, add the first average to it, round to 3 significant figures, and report 34.5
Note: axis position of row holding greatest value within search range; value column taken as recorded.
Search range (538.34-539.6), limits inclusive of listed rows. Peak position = 539.152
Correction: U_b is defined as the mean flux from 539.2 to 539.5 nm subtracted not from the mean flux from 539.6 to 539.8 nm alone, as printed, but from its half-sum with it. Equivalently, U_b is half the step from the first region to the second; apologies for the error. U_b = -0.6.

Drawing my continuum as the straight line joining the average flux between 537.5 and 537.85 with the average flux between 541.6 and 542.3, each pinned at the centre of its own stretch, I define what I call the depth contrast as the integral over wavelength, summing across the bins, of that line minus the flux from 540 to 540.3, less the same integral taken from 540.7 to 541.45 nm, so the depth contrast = -0.8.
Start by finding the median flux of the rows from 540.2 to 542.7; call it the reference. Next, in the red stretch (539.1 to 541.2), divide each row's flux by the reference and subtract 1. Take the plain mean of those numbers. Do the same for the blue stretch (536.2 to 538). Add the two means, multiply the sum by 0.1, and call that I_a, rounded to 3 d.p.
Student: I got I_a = -0.002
